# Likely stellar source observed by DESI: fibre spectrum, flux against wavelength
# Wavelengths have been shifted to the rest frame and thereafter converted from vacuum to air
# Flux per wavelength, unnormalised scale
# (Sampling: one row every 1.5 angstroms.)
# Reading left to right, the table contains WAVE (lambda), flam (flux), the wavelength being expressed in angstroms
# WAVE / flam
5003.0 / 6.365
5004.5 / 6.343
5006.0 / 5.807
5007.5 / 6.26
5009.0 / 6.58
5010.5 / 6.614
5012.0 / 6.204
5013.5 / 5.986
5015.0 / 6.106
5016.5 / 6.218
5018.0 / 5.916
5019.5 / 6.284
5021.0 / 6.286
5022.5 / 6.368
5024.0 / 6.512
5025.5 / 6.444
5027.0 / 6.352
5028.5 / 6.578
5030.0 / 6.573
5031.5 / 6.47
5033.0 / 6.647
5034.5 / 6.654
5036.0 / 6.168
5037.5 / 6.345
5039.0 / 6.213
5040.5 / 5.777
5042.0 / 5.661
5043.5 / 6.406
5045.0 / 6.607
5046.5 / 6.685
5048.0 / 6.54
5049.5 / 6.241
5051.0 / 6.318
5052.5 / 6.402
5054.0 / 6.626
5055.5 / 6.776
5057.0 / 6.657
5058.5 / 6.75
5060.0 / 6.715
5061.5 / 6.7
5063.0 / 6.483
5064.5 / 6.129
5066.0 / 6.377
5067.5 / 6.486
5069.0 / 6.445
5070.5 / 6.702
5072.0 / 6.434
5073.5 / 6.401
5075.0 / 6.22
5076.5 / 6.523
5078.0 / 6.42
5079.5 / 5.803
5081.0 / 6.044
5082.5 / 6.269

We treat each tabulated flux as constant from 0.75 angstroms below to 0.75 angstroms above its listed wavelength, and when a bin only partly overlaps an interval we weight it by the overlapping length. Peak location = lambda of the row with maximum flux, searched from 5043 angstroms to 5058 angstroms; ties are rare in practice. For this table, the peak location 5055.5 angstroms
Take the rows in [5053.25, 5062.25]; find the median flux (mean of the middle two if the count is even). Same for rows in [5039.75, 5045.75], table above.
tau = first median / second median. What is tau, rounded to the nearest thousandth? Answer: 1.101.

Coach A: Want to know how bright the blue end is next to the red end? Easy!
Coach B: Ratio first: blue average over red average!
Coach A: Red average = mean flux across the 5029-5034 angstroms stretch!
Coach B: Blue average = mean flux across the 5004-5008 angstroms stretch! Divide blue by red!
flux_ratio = 0.93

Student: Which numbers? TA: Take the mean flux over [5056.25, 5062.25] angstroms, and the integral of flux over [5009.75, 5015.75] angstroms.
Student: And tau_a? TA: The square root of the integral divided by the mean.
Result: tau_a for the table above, 2.36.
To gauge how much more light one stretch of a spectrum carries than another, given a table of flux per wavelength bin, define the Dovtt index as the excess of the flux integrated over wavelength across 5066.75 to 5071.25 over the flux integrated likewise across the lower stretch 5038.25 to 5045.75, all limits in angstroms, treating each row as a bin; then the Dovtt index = -17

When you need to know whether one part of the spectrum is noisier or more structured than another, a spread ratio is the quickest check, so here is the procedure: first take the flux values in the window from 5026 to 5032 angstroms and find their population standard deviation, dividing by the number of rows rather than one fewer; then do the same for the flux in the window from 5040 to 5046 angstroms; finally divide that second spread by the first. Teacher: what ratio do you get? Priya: 4.4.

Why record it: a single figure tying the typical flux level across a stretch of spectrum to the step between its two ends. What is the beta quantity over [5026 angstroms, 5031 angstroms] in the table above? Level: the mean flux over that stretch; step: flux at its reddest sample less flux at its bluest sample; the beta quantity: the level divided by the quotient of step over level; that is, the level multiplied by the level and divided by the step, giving 191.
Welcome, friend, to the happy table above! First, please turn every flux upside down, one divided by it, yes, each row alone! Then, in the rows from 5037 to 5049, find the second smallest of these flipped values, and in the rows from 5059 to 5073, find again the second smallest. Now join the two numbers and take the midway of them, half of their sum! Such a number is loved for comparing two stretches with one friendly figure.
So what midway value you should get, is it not 0.150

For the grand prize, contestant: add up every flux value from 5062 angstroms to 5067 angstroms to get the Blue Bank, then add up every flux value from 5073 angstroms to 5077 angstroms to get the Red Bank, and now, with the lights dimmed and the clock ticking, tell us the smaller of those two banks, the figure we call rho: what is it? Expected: 19.0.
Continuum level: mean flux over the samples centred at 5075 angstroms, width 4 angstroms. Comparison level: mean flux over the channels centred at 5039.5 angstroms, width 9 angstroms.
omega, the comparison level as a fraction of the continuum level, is 0.96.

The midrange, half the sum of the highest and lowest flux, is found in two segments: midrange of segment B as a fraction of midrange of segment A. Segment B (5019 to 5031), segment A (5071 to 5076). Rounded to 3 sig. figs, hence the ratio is 1.02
